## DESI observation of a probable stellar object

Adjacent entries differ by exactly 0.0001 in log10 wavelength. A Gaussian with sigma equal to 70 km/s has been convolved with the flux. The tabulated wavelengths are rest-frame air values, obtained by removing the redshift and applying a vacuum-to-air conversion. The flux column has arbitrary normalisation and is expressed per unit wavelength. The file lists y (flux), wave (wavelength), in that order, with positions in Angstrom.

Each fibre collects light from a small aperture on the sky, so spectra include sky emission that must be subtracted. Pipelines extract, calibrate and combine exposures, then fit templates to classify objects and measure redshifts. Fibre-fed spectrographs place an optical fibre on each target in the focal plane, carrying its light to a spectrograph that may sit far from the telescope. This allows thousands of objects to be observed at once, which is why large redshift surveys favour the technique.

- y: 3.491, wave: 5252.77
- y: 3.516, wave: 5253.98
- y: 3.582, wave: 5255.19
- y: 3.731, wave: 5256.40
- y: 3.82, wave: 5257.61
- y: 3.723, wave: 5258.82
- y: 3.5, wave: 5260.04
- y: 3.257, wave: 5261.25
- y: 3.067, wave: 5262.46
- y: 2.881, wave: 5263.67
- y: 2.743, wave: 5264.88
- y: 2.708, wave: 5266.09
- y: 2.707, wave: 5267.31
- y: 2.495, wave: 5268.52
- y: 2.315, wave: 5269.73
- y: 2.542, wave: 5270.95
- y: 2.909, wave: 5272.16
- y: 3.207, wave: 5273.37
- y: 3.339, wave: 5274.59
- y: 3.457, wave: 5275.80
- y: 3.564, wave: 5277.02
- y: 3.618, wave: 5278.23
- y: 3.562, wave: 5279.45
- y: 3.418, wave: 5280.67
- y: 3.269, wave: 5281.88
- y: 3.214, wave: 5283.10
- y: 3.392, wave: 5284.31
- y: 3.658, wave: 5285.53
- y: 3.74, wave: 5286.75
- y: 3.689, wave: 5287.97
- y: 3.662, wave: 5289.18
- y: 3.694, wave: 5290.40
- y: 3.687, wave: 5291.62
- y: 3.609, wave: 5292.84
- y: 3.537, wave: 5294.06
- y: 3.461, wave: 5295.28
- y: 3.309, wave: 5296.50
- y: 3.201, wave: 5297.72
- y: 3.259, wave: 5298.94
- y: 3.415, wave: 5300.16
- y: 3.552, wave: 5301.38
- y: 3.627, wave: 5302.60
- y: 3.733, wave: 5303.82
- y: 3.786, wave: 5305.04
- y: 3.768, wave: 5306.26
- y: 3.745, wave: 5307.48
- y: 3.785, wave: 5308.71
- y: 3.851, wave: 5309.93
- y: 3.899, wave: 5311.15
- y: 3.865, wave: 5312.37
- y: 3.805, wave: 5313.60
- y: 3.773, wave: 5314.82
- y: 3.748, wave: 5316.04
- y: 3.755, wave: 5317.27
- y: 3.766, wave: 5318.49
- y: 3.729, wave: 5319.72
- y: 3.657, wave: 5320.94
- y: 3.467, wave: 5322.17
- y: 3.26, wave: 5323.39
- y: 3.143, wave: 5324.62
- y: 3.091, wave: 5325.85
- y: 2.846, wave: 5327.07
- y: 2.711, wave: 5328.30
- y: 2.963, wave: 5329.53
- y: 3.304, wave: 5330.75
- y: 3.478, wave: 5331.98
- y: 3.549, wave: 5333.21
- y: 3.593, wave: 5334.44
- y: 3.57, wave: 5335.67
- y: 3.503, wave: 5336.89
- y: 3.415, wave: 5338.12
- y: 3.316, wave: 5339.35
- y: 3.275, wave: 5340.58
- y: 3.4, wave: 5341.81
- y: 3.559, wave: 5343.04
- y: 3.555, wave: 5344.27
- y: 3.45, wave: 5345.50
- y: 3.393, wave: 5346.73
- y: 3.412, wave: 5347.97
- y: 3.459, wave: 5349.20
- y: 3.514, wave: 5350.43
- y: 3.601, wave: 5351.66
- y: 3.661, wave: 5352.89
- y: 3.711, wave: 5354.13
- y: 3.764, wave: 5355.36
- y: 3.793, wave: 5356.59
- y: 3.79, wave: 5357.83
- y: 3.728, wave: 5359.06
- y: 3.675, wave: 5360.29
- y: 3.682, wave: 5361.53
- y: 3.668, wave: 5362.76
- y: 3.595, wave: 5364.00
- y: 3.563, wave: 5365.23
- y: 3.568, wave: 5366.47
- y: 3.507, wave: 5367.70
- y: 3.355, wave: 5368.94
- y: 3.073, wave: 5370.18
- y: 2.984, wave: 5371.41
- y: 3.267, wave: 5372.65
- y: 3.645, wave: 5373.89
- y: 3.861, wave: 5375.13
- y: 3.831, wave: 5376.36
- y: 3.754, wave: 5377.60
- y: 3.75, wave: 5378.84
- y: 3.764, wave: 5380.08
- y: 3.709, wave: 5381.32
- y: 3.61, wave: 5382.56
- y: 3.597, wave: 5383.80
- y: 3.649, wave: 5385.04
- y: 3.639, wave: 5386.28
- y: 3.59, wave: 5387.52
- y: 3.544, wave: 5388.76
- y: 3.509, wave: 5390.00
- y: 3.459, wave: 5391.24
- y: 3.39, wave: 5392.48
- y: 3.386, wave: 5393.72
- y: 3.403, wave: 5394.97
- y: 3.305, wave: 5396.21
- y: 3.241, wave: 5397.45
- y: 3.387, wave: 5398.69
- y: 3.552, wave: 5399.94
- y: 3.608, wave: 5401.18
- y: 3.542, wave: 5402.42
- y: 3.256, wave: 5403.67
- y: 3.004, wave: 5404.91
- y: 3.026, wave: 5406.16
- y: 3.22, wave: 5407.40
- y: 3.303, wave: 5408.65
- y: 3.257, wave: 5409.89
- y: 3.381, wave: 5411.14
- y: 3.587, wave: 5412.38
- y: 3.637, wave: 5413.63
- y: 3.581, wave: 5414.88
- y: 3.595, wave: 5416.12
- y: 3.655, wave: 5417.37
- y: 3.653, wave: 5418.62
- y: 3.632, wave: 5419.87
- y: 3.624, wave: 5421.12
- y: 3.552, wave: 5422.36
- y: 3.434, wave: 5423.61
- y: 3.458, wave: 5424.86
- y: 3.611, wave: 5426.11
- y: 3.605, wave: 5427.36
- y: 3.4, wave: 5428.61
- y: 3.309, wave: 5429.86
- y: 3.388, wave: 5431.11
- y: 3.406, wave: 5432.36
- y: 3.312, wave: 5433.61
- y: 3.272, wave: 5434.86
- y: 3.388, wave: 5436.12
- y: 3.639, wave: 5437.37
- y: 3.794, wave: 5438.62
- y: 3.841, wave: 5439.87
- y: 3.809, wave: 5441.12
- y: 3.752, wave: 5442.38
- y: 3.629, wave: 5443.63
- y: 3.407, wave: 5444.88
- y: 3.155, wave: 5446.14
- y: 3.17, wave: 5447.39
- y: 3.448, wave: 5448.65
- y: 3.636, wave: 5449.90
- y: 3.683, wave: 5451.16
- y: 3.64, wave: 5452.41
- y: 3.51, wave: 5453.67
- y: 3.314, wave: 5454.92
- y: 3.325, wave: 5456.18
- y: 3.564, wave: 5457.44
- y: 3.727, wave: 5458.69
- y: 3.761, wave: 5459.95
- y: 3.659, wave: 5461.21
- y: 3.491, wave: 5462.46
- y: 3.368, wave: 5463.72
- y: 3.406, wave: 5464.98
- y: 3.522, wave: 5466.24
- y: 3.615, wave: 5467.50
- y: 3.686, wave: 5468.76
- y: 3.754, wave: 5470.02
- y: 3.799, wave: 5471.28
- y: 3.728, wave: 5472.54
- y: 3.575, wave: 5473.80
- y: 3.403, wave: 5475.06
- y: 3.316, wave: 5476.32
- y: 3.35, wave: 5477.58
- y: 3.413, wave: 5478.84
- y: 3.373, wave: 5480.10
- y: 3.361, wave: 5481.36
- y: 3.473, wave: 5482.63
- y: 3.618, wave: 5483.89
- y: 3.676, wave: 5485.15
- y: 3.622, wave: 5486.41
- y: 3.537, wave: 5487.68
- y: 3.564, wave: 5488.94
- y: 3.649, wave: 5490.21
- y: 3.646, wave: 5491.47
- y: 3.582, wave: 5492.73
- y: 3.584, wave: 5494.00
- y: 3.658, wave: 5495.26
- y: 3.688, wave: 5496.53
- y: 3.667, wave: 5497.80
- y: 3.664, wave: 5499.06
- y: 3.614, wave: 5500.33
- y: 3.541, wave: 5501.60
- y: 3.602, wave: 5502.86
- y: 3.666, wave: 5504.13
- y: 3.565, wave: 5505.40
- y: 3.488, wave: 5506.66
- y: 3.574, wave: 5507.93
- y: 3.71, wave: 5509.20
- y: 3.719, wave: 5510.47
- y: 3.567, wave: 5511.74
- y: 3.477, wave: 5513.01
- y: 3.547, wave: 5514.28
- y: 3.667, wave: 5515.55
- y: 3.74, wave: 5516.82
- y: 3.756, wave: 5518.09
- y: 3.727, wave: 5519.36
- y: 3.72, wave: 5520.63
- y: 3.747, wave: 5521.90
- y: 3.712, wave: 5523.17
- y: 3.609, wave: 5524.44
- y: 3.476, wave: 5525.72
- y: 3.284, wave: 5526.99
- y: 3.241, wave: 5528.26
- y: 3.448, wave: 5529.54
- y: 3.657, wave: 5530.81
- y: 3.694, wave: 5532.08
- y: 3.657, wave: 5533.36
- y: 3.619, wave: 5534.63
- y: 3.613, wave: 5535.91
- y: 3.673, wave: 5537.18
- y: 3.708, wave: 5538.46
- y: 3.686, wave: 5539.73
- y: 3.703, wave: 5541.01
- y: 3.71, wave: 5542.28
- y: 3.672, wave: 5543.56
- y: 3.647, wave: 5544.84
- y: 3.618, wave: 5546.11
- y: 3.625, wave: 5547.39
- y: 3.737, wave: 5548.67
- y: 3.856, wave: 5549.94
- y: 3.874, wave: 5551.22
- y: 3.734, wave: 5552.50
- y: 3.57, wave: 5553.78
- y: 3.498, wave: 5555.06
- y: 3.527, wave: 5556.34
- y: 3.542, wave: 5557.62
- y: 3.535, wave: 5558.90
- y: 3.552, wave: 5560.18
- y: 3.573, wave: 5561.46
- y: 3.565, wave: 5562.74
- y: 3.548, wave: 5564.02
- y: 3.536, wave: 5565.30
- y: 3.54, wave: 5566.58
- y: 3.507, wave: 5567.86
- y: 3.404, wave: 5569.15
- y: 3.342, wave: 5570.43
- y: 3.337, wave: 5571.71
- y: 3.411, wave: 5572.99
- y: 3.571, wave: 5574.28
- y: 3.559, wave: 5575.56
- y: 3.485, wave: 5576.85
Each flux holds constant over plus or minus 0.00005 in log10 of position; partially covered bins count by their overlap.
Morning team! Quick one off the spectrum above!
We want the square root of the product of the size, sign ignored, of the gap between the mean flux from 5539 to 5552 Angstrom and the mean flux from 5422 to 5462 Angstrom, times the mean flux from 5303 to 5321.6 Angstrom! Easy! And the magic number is 0.86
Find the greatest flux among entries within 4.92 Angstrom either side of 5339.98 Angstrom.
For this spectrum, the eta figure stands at 3.57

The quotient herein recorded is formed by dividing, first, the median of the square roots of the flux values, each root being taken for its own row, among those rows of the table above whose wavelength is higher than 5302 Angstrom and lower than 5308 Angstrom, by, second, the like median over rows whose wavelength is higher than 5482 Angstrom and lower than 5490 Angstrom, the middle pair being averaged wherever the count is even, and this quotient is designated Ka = 1.02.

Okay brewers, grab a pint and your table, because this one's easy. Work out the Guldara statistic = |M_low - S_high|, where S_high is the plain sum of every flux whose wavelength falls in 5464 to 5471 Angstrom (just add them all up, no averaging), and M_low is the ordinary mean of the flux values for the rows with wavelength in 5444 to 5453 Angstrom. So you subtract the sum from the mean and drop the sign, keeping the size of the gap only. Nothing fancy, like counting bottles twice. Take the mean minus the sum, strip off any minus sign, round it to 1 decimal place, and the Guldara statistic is 14.5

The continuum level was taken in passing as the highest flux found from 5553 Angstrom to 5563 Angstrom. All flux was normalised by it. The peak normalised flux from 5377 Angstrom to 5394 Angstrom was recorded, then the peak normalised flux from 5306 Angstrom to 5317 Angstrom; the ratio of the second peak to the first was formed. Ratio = 1.04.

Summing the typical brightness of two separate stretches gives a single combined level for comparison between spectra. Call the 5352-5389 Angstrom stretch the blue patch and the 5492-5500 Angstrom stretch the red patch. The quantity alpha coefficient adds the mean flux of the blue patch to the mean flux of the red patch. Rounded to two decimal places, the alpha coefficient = 7.25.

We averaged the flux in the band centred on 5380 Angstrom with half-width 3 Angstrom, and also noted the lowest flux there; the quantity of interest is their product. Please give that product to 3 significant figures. 13.4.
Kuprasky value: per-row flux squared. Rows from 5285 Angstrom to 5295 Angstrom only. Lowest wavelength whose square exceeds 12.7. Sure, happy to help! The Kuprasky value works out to 5285.53 Angstrom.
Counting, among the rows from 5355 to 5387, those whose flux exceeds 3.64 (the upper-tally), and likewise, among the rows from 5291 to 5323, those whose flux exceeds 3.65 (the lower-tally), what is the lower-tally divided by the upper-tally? 1.1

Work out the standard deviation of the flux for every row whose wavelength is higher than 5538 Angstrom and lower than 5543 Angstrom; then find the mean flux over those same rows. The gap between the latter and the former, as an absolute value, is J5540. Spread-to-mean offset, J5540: 3.69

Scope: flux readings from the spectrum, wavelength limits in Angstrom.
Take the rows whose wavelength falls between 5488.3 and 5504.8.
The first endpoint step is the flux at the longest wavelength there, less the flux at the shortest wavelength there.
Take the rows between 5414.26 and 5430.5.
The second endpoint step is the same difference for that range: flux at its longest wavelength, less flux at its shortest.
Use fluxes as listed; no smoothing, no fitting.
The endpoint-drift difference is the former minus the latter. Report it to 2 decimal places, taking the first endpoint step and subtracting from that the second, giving 0.37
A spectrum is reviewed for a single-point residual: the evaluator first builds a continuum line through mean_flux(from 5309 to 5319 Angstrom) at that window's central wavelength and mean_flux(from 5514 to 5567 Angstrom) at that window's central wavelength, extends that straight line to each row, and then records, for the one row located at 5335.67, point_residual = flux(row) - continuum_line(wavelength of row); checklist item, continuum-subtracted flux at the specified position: -0.22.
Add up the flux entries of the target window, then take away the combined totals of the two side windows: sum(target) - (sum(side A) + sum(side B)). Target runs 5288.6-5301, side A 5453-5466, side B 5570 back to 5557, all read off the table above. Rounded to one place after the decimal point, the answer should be -35.6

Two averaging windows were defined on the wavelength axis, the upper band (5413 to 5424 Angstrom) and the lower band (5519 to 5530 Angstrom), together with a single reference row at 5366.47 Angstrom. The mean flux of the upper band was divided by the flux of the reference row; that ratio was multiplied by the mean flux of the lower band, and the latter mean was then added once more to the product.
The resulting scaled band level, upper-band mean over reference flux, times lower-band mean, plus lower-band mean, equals 7.1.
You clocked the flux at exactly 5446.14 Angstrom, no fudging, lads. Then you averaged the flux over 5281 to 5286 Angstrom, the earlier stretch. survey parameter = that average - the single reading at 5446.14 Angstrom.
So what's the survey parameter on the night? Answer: 0.23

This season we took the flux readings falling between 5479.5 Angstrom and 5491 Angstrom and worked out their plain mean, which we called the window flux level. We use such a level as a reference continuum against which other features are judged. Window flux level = 3.54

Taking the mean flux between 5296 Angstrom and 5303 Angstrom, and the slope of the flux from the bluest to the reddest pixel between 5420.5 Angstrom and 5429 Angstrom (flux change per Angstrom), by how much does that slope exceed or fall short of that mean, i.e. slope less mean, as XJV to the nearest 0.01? -3.42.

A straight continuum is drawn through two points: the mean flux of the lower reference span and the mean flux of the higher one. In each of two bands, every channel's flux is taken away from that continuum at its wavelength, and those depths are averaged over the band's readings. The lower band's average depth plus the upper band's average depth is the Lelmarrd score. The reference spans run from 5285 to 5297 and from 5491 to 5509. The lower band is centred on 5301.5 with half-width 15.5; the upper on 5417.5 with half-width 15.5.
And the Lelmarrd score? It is 0.12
